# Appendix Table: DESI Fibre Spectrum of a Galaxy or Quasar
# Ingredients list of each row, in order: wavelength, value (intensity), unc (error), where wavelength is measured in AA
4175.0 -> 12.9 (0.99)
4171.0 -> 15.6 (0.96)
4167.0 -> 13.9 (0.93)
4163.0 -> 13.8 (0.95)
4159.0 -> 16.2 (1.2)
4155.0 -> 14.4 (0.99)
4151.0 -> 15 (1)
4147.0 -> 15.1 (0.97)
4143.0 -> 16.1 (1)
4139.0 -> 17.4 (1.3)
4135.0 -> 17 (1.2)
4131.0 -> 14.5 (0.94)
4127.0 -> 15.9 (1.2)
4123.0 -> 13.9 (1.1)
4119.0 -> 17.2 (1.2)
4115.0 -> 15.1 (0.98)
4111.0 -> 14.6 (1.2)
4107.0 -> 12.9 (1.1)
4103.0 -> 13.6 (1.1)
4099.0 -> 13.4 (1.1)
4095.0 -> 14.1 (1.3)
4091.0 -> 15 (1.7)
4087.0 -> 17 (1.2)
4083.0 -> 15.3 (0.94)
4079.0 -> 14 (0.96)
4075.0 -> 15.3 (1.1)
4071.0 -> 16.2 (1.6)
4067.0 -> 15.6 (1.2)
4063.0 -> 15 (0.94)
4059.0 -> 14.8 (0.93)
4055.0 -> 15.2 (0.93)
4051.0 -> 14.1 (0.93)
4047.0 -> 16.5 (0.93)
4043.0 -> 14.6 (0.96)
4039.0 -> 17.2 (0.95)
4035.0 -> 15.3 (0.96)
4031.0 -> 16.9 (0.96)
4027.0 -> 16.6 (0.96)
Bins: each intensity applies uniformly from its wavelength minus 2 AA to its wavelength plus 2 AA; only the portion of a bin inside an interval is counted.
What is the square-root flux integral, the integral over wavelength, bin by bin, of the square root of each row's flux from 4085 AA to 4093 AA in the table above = 32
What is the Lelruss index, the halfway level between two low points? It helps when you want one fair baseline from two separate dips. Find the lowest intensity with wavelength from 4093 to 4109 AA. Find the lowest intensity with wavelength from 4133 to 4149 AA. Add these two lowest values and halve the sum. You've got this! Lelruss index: 14.0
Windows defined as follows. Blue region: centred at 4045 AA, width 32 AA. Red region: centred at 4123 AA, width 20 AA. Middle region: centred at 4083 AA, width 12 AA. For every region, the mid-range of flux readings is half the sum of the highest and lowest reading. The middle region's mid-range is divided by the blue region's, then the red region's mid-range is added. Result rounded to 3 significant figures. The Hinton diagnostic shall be 16.5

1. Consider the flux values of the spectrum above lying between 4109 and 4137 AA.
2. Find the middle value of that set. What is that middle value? 15.1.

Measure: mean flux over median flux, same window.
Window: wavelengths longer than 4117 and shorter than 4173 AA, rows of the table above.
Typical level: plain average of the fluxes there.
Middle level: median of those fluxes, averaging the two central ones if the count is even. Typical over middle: 1.01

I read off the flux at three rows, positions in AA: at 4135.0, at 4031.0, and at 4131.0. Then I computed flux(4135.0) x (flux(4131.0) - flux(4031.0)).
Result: -41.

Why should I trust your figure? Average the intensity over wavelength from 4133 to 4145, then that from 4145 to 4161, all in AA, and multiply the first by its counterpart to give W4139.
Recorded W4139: 255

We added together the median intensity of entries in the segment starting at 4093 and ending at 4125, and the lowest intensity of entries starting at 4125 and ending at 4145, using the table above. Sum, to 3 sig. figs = 28.5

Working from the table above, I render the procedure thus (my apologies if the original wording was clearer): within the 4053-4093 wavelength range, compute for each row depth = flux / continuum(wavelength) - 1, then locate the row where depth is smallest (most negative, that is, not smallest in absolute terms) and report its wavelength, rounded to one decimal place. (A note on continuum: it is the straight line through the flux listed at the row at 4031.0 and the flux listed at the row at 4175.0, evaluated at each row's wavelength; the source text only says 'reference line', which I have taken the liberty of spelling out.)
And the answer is 4079.0 AA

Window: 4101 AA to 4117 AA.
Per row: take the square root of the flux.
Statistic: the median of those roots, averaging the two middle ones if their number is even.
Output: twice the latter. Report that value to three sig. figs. 7.51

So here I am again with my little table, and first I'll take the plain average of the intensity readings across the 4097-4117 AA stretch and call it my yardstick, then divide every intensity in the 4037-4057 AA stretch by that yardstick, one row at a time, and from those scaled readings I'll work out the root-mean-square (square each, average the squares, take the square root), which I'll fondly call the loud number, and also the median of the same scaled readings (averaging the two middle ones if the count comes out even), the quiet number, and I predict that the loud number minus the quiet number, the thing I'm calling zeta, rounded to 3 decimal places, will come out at 0.026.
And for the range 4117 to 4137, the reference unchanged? -0.010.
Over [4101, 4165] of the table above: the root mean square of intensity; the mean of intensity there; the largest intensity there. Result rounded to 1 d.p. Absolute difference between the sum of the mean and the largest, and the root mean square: 17.3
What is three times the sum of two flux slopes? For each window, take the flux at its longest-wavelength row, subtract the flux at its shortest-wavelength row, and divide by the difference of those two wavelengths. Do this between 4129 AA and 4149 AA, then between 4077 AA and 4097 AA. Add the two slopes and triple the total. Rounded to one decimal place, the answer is 0.1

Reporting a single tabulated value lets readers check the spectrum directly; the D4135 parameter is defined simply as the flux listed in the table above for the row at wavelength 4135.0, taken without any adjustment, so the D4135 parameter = 17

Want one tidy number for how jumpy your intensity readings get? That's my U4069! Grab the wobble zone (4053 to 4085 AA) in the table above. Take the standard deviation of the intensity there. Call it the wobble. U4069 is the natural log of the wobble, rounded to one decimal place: -0.5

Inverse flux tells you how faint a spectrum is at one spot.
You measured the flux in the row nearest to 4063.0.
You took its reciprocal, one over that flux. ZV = 0.0667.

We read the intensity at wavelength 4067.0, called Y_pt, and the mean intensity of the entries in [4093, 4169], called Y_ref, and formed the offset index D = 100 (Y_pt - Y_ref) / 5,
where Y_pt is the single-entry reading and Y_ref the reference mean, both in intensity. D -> 13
